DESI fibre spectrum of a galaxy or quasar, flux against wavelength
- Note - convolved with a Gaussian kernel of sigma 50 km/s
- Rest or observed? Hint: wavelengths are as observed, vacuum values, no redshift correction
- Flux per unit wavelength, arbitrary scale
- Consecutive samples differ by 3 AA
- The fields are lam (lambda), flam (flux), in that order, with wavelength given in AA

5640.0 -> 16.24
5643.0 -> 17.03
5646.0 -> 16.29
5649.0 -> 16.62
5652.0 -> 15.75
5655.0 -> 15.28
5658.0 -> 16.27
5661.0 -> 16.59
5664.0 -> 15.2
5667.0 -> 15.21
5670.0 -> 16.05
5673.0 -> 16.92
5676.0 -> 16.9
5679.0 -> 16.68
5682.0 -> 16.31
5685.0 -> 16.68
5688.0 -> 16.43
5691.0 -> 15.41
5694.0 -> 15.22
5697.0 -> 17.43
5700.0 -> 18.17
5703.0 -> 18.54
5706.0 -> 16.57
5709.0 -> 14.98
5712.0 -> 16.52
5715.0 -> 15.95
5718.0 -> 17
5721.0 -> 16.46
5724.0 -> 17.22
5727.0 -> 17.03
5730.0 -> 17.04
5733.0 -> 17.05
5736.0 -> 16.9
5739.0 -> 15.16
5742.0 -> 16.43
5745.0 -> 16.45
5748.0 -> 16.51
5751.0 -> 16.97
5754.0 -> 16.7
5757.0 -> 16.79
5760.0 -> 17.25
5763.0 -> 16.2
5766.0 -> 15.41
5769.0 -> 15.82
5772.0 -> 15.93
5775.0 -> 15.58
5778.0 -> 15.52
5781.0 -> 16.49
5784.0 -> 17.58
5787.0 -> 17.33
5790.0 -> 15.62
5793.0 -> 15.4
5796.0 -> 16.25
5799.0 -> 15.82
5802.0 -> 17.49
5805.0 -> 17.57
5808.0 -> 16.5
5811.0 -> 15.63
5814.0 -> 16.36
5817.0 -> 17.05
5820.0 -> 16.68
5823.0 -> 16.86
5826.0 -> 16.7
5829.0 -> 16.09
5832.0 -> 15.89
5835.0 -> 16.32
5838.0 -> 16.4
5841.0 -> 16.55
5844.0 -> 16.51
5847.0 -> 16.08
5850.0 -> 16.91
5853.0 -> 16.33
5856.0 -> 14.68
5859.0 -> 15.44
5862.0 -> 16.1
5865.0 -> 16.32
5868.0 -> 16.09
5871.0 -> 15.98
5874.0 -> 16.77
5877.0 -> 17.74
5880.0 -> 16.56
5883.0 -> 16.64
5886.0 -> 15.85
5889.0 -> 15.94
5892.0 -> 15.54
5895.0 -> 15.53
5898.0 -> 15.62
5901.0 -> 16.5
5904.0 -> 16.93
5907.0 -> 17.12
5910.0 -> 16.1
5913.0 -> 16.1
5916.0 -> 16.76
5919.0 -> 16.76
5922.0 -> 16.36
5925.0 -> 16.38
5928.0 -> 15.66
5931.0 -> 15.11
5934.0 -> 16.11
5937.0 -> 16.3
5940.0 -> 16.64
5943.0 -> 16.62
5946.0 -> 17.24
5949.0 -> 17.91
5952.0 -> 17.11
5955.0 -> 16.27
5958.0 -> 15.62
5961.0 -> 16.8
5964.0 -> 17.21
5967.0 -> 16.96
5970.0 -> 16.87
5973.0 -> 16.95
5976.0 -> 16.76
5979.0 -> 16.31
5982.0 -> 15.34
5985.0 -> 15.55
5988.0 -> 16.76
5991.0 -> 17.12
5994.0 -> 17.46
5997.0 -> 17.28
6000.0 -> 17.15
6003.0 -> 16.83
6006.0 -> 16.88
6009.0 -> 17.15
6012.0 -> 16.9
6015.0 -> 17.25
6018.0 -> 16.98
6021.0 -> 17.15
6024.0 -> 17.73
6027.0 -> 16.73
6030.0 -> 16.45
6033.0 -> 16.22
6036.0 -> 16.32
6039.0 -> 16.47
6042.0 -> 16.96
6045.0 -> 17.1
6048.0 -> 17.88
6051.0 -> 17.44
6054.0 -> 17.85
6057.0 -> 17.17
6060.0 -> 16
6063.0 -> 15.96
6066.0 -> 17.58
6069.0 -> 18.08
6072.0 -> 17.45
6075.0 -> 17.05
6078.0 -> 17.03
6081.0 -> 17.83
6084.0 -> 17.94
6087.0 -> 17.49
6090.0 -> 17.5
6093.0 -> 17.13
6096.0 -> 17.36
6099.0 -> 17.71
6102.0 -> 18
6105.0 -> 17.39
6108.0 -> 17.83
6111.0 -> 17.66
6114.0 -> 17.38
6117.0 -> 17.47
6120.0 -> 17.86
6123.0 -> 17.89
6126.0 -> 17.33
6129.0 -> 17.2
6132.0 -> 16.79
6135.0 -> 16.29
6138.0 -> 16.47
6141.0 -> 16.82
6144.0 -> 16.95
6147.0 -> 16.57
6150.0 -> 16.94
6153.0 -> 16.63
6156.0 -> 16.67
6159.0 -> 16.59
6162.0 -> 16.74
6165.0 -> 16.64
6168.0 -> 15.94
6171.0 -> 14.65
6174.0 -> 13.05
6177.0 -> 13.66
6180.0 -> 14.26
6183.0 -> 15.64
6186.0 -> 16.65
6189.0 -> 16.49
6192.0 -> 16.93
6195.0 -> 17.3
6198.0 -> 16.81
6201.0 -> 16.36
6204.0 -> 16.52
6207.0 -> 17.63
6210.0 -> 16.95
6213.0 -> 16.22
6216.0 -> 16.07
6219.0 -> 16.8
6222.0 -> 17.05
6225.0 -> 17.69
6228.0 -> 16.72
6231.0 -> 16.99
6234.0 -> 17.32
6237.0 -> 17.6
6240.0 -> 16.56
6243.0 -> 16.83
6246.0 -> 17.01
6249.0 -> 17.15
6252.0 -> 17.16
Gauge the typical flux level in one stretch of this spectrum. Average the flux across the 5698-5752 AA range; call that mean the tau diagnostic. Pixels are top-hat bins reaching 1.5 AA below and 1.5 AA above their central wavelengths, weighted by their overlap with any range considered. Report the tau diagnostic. 16.7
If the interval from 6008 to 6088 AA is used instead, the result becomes 17.1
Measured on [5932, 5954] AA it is 16.8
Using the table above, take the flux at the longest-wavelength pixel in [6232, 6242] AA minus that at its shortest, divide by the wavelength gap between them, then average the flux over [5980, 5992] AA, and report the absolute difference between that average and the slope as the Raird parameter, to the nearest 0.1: 16.3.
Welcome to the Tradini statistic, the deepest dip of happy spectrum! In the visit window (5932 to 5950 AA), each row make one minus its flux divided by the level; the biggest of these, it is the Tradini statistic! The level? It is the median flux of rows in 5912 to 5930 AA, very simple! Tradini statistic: 0.016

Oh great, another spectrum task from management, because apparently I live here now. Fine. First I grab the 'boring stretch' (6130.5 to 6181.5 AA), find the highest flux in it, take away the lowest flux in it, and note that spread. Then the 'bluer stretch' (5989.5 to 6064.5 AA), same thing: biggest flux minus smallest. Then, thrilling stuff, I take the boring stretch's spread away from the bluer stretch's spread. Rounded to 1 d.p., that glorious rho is -2.0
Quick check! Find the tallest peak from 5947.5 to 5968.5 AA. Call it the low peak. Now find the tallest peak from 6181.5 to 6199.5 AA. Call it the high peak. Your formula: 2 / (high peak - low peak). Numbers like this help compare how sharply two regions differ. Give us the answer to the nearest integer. -3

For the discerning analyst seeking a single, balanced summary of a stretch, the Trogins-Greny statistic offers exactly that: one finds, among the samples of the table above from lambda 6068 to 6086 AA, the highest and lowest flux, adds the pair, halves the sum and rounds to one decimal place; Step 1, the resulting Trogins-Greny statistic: 17.6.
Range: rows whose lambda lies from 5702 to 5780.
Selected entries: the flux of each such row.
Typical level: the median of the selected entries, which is 16.5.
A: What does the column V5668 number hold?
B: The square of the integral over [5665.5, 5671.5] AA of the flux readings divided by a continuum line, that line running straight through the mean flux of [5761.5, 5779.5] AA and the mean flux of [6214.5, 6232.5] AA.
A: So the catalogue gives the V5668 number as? 36.7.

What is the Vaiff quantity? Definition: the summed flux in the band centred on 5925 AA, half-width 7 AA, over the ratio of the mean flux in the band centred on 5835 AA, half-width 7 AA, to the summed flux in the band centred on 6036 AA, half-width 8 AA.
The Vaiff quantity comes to 407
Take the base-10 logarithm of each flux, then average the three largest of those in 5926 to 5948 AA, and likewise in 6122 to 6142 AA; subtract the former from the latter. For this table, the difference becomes 0.016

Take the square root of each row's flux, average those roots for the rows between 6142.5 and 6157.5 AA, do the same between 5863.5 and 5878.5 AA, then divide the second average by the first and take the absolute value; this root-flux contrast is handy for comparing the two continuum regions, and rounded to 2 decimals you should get 0.99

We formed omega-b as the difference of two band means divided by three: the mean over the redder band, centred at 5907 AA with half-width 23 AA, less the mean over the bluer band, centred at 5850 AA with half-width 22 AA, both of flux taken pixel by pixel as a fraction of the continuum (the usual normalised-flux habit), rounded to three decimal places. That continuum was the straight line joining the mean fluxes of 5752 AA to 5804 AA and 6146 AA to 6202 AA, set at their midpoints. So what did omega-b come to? 0.003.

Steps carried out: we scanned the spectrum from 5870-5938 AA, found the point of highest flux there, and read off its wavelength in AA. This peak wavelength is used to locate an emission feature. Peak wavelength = 5877.0 AA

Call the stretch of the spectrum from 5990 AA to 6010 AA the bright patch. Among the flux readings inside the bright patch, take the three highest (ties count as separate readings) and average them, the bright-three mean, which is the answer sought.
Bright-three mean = 17.3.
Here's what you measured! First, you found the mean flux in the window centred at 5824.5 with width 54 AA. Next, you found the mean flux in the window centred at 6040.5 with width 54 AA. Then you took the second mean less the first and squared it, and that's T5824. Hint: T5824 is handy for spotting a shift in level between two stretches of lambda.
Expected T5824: 0.19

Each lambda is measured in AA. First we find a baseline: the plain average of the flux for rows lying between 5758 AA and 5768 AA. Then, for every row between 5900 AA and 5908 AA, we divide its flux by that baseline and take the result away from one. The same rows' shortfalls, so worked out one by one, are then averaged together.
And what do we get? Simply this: -0.035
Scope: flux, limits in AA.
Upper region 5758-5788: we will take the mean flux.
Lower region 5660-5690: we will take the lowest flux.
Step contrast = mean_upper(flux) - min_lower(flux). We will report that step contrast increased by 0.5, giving 1.6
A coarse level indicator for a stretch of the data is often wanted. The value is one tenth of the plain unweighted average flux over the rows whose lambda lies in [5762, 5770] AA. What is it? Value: 1.58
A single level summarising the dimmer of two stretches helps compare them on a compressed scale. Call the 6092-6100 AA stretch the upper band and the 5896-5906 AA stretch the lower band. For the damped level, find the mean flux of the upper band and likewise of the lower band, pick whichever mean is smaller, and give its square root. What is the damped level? 4.04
